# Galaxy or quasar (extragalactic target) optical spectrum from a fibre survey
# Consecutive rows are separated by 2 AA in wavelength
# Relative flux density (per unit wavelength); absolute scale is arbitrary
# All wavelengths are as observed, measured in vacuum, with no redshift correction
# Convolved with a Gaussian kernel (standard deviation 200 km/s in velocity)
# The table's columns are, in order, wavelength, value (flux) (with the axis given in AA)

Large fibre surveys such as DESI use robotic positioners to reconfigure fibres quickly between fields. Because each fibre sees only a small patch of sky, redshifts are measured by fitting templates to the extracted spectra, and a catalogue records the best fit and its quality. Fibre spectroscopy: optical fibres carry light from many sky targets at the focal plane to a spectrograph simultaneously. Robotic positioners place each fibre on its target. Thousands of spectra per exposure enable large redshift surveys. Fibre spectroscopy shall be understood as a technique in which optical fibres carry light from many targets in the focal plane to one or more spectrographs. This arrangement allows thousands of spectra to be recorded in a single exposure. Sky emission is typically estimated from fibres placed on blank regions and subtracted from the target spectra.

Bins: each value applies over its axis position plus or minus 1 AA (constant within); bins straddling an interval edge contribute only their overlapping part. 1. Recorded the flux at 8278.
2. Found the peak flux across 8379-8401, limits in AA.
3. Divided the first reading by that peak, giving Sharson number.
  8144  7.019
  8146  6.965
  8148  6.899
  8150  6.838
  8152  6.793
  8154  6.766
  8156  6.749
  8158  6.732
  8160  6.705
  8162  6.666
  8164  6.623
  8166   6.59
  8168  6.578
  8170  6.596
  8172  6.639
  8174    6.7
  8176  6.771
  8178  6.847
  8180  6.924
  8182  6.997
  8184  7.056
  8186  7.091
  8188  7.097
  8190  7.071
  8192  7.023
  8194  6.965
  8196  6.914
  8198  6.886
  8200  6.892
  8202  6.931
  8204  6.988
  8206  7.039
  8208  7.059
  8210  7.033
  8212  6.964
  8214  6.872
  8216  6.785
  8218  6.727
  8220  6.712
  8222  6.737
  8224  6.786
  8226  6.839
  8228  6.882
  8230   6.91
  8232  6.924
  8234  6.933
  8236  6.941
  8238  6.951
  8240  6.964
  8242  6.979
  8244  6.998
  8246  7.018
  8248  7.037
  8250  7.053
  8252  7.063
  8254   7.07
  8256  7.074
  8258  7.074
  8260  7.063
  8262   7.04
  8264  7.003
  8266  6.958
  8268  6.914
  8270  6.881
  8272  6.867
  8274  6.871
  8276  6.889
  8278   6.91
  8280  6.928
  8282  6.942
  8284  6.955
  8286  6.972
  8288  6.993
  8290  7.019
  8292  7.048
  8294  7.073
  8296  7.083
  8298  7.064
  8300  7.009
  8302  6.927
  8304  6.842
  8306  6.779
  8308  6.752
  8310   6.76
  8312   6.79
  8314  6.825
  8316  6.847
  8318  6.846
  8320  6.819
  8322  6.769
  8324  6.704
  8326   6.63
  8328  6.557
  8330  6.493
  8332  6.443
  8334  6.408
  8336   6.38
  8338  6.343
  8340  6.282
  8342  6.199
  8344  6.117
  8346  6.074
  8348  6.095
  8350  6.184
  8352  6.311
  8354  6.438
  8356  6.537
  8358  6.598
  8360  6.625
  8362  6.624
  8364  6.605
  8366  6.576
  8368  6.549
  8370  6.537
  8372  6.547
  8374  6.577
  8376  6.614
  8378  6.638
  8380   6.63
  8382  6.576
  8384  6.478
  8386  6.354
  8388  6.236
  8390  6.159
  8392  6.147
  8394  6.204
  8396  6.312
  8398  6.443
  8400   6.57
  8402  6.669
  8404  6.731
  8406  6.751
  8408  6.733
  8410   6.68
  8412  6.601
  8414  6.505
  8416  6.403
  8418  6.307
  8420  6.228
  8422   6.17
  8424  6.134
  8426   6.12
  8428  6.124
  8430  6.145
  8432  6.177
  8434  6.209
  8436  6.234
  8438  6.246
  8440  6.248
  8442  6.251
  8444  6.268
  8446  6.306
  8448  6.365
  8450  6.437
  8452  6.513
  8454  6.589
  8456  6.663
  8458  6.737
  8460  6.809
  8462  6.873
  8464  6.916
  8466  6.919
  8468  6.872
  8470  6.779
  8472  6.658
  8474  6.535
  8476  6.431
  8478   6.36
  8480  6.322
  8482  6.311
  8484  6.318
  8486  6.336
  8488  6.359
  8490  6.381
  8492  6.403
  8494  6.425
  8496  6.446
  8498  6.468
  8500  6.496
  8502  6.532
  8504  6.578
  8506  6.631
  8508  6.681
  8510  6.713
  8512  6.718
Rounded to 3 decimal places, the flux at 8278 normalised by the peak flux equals 1.042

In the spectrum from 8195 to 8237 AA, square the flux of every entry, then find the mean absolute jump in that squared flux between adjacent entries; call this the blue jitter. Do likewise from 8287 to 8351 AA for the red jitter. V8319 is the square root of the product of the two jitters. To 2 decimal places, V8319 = 0.56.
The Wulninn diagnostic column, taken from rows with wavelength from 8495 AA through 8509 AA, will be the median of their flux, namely 6.53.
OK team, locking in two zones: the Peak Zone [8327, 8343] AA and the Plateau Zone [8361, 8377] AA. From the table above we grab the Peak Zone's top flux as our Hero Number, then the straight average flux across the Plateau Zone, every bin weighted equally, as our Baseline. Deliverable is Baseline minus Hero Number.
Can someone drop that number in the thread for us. 0.0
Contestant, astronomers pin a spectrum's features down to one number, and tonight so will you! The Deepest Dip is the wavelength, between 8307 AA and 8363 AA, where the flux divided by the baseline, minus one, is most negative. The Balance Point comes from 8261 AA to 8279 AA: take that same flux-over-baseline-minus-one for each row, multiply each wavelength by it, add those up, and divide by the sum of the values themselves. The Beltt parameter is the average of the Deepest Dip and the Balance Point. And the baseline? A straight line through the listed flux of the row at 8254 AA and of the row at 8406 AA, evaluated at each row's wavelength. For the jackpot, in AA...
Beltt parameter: 8308.8 AA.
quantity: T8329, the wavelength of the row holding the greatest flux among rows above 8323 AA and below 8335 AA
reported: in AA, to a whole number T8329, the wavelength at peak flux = 8324 AA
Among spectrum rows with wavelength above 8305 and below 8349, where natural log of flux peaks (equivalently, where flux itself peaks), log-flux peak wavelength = 8316 AA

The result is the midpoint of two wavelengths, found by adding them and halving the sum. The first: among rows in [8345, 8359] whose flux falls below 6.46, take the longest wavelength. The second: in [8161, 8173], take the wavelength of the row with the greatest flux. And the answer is 8258 AA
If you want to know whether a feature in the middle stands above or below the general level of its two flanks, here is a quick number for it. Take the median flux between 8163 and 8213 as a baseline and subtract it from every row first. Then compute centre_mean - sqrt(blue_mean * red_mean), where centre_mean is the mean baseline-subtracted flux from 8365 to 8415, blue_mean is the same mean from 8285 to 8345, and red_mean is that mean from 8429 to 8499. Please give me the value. -0.73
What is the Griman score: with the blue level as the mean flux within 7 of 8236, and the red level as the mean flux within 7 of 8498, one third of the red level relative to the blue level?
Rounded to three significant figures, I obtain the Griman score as 0.311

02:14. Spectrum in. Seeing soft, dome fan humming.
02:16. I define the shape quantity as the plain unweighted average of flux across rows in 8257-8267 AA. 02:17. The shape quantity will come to 7.03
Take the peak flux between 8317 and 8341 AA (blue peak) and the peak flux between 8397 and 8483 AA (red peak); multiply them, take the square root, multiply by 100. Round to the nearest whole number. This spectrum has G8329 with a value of 688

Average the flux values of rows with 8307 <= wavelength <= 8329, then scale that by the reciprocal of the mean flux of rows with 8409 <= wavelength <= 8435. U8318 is 1.07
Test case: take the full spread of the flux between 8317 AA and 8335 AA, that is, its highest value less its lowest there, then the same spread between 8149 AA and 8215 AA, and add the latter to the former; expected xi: 0.96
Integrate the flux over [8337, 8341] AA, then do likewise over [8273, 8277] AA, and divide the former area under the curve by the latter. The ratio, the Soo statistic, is 0.918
